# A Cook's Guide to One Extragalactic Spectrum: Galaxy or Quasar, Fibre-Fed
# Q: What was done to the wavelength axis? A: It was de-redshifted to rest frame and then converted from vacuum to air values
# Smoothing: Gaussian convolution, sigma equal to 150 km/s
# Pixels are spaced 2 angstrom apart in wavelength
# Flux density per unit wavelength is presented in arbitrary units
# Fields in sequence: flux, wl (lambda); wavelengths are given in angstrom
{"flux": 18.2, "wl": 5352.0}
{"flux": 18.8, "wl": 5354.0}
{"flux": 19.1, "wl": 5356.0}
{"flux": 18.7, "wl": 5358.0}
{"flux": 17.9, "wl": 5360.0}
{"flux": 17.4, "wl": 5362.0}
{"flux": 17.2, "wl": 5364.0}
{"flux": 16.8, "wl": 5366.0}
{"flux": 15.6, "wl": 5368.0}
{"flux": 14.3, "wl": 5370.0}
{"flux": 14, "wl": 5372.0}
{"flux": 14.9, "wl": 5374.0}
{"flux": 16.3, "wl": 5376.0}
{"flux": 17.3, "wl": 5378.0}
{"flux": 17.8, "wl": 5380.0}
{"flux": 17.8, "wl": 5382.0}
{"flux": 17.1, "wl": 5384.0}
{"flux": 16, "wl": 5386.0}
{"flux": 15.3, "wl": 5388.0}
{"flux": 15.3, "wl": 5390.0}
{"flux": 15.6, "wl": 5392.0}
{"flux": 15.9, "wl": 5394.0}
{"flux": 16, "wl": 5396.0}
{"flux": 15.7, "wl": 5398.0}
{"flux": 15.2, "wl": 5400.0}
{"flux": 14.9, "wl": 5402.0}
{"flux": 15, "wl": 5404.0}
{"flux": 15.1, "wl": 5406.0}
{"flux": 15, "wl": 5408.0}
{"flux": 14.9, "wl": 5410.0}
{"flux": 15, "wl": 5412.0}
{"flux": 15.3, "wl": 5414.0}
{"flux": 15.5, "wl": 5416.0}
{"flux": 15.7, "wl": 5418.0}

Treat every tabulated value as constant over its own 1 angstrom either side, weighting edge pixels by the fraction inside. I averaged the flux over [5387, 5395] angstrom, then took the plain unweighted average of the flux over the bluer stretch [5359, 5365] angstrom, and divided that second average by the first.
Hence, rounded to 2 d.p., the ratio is 1.13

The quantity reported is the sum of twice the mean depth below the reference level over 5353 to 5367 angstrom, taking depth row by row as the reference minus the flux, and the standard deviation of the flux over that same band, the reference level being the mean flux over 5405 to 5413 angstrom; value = -5.1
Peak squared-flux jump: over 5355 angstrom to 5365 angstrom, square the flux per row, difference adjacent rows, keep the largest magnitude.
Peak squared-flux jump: 29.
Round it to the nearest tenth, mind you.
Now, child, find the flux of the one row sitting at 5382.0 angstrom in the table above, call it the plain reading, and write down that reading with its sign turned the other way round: -17.8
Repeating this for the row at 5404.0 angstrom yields -15.0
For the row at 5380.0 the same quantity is -17.8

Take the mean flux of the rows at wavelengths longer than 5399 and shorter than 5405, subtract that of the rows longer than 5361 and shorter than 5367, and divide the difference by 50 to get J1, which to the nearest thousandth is -0.042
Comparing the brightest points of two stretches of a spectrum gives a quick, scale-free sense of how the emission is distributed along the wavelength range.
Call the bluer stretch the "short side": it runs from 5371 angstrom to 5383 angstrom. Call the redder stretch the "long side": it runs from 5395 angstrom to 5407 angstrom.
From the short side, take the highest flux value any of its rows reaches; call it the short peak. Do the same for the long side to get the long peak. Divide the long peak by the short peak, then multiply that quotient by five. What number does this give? 4.49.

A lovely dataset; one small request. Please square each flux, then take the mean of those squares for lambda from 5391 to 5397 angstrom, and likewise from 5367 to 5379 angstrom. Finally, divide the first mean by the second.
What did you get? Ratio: 1.05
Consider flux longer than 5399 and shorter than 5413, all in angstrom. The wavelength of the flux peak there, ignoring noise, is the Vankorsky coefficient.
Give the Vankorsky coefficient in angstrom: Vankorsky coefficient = 5400.0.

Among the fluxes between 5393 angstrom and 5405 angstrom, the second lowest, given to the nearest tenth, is 15.0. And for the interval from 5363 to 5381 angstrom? 14.3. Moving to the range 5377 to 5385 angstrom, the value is 17.3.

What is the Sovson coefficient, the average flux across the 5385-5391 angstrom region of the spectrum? 15.5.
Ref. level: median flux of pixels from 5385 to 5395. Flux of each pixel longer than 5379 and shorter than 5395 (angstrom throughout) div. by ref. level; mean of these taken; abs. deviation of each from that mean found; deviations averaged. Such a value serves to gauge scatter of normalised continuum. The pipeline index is 0.06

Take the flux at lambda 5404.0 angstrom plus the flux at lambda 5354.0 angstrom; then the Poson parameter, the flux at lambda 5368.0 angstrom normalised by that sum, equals 0.46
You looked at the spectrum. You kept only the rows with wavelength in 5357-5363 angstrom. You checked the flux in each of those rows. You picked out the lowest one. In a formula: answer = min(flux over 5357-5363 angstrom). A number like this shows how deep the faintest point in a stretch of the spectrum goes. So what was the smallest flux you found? 17.4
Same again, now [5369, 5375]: 14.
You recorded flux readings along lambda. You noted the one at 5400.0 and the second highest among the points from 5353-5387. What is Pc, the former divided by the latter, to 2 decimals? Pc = 0.81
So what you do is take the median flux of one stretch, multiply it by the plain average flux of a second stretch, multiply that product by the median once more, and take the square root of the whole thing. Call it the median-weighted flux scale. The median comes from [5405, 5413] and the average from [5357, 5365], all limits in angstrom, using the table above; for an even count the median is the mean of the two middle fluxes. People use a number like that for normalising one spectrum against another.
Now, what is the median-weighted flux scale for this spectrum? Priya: 63.3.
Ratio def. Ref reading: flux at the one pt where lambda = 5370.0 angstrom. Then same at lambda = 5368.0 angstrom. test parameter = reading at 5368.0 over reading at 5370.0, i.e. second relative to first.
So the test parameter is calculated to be 1.09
